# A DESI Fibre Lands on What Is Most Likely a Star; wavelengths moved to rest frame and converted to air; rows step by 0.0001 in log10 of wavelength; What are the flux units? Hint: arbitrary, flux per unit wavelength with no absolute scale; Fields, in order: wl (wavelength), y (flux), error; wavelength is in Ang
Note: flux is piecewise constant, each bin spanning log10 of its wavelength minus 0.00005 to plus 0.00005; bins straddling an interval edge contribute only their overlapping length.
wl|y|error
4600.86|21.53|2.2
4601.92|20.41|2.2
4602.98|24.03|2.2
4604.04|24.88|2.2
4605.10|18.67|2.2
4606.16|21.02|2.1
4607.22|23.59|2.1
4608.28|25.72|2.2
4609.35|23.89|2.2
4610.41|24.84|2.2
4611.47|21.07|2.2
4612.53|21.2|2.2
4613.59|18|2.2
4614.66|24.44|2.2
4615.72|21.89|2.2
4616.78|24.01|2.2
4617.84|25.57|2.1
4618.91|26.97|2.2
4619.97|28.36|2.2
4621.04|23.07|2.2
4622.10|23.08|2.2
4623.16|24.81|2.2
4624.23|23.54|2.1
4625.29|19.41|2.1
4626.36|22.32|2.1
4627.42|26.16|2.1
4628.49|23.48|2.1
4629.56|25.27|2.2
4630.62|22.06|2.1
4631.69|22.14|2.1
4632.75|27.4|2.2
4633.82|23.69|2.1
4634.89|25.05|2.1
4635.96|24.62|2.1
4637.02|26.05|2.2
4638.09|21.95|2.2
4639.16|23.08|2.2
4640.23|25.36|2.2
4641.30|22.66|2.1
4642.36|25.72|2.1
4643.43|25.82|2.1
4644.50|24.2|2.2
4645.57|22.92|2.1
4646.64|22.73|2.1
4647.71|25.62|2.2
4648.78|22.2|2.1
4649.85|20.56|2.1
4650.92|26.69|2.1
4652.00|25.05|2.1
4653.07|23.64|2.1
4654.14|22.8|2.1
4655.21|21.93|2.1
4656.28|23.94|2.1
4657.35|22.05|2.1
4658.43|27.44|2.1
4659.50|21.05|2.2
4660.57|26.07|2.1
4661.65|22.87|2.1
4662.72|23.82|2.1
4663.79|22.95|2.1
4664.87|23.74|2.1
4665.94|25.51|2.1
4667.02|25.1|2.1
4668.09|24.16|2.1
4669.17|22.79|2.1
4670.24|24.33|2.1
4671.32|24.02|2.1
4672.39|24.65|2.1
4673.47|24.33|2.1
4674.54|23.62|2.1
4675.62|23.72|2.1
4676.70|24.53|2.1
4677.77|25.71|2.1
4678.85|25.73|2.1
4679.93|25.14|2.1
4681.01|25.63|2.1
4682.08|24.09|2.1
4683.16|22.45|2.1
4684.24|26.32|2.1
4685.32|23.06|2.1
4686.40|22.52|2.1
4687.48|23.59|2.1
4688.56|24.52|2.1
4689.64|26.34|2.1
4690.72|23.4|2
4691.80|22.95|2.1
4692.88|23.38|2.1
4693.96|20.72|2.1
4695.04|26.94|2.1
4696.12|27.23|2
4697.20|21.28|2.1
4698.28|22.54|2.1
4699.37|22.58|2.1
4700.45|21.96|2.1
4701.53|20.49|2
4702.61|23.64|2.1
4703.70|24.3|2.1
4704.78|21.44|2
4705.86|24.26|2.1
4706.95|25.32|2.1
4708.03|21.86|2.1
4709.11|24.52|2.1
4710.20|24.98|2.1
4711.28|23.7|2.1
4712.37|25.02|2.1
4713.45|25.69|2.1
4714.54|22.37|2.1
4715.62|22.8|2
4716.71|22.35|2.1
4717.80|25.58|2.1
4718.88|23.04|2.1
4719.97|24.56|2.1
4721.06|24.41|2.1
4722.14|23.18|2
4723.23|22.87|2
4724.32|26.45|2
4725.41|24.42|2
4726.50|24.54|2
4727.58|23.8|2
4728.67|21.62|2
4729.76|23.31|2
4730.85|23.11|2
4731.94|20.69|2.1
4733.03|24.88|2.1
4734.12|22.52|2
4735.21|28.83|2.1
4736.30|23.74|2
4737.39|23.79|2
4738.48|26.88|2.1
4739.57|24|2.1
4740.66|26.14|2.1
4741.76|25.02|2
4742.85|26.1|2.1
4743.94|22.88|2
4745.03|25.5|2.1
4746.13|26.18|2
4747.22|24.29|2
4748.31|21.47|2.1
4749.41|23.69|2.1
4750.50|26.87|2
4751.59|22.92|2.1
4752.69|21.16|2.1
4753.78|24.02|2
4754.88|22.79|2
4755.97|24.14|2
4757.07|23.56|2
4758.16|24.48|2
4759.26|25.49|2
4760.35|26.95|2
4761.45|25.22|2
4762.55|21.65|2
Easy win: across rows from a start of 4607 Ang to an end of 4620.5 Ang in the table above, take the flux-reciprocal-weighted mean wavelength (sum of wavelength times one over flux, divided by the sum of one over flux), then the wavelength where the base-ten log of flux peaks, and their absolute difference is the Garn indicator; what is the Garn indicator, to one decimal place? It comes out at 6.5 Ang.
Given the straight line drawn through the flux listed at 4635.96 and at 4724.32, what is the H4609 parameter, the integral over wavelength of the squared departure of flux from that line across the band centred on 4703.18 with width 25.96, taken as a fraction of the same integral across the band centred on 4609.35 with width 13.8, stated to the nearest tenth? 2.3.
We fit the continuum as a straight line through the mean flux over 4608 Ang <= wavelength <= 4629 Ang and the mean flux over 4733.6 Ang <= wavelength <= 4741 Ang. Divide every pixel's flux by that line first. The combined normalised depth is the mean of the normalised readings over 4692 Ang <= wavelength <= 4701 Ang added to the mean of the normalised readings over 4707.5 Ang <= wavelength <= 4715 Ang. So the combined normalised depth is 1.92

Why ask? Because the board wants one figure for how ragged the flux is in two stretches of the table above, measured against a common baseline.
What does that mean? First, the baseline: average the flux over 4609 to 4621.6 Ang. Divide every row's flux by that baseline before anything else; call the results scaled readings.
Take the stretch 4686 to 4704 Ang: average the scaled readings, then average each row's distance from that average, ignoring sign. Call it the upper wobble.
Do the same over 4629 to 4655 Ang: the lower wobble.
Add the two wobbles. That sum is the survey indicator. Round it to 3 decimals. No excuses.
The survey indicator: 0.127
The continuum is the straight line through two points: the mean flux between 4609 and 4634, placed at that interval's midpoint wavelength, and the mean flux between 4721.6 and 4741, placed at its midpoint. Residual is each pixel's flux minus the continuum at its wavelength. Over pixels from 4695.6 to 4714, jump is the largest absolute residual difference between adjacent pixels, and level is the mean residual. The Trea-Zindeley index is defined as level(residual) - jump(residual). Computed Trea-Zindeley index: -6.4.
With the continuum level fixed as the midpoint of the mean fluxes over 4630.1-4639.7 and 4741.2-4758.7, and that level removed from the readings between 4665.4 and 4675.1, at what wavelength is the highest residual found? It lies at 4665.94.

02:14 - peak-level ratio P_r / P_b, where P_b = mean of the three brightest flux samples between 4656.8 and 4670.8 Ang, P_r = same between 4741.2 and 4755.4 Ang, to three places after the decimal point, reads 1.002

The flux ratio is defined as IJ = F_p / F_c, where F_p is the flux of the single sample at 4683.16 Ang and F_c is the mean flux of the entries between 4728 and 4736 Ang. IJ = 0.95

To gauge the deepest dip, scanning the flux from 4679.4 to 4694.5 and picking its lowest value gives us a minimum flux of 20.72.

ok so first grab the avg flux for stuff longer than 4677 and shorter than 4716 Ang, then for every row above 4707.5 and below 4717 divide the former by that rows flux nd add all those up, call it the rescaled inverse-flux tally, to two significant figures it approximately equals 9.1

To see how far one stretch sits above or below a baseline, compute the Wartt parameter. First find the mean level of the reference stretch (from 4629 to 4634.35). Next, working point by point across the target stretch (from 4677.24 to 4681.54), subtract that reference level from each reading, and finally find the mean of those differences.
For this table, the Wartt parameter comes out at 1.4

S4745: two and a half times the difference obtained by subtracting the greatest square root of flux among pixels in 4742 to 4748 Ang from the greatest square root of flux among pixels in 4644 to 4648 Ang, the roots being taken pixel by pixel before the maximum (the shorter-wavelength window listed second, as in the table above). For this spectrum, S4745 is -0.1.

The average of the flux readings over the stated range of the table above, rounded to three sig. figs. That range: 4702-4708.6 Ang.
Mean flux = 23.5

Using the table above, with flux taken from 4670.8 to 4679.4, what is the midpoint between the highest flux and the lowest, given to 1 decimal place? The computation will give 24.7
